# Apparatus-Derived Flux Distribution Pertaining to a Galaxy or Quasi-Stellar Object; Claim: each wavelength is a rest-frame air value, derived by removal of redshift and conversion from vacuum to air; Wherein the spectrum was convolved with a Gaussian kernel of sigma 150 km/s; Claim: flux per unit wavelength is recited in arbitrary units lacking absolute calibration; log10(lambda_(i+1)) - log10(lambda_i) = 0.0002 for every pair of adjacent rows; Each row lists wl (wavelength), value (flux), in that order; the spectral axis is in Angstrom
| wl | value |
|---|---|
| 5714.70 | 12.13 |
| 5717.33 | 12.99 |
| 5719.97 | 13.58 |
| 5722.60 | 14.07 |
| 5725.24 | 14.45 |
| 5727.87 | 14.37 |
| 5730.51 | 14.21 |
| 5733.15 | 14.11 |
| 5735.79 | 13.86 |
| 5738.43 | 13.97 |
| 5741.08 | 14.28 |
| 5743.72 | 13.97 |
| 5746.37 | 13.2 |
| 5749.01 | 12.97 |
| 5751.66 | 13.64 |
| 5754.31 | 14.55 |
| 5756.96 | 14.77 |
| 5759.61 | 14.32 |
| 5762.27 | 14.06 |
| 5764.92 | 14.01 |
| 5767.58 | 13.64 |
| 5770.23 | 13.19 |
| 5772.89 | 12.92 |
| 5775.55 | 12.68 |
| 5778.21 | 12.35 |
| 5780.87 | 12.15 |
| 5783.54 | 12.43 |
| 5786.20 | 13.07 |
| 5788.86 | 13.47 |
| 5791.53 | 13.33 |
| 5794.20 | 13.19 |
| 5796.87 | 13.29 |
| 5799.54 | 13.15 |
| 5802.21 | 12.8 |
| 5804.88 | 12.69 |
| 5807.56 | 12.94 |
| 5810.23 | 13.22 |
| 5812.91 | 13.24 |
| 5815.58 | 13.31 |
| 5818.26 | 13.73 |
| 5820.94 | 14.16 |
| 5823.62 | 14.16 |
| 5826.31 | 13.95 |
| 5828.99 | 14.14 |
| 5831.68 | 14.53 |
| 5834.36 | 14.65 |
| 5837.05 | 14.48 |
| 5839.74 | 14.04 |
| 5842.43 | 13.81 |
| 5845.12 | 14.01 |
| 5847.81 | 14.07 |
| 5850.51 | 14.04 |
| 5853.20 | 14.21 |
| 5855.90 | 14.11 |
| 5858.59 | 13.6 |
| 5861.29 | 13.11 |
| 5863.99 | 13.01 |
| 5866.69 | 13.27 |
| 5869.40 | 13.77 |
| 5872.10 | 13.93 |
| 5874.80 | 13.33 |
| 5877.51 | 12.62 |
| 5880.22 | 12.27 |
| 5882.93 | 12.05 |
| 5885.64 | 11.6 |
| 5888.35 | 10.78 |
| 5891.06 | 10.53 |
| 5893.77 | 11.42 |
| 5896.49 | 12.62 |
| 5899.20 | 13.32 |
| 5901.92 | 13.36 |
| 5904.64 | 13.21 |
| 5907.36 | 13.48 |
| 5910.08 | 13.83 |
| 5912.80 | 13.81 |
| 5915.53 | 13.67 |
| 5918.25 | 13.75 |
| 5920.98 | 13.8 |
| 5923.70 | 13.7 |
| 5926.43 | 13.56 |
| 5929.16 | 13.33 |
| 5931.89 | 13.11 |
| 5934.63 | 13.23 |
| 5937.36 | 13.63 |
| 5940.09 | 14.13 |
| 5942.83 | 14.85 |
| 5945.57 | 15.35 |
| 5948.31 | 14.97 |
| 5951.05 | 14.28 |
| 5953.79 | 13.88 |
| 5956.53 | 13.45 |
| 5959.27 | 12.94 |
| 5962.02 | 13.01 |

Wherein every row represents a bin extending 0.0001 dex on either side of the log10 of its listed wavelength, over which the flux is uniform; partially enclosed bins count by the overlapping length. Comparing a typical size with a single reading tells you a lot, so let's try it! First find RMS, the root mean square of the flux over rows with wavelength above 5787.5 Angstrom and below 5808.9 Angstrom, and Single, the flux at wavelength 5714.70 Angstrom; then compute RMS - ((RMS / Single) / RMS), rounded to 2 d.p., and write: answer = 13.03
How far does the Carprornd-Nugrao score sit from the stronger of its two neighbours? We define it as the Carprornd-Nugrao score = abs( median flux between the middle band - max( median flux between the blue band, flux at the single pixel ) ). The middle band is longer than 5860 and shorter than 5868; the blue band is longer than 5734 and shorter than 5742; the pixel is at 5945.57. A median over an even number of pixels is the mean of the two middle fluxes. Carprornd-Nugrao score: 2.2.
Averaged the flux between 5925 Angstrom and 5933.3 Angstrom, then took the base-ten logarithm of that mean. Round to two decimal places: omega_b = 1.12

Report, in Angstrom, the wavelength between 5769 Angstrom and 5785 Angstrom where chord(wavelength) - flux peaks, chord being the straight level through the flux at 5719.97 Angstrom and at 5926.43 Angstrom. 5780.87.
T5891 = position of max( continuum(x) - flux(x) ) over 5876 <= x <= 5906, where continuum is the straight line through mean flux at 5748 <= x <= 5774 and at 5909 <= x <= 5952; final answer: 5891.06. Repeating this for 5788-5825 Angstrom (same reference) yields 5804.88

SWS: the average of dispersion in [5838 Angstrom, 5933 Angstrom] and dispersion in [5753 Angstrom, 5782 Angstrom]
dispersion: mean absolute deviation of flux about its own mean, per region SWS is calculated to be 0.73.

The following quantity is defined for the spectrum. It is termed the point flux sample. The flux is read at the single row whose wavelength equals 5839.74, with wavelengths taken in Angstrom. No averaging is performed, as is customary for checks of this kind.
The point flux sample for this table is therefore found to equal 14.04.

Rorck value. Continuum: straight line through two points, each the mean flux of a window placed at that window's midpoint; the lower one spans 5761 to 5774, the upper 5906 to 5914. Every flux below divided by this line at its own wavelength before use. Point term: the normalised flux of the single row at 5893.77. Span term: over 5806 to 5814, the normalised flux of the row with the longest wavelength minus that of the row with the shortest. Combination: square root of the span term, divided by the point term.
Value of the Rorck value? 0.18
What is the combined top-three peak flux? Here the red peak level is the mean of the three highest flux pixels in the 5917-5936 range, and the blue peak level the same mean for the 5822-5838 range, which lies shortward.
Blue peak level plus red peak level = 28.3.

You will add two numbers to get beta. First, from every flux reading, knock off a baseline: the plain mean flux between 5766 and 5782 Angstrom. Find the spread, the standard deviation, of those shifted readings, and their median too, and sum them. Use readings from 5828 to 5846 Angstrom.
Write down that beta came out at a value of 1.6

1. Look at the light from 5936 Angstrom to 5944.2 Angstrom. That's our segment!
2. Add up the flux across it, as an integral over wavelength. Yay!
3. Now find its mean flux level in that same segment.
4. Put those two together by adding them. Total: 131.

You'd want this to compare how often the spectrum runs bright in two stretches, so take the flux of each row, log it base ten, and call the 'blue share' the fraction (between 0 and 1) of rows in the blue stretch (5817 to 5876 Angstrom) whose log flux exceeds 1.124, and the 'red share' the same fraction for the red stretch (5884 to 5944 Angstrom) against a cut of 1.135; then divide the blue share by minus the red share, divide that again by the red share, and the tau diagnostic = -6.5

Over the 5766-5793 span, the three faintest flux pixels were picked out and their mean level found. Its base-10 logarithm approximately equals 1.09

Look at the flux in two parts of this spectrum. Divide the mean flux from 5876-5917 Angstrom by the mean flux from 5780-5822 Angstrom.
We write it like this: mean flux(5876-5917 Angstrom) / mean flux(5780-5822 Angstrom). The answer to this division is 0.96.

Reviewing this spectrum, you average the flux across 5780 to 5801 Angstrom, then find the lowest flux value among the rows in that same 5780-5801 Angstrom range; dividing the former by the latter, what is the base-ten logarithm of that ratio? 0.030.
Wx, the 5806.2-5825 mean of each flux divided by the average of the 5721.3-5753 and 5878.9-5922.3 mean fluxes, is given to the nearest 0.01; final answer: 1.02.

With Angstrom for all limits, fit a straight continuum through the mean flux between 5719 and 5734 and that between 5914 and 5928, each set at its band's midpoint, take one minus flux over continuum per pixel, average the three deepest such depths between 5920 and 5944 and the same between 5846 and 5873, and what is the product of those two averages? 0.0016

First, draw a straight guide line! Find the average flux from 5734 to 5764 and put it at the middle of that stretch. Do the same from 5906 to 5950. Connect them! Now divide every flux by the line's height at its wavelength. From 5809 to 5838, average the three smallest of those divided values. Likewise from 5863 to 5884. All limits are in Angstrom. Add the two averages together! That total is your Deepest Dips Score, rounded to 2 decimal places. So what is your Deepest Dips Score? 1.84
